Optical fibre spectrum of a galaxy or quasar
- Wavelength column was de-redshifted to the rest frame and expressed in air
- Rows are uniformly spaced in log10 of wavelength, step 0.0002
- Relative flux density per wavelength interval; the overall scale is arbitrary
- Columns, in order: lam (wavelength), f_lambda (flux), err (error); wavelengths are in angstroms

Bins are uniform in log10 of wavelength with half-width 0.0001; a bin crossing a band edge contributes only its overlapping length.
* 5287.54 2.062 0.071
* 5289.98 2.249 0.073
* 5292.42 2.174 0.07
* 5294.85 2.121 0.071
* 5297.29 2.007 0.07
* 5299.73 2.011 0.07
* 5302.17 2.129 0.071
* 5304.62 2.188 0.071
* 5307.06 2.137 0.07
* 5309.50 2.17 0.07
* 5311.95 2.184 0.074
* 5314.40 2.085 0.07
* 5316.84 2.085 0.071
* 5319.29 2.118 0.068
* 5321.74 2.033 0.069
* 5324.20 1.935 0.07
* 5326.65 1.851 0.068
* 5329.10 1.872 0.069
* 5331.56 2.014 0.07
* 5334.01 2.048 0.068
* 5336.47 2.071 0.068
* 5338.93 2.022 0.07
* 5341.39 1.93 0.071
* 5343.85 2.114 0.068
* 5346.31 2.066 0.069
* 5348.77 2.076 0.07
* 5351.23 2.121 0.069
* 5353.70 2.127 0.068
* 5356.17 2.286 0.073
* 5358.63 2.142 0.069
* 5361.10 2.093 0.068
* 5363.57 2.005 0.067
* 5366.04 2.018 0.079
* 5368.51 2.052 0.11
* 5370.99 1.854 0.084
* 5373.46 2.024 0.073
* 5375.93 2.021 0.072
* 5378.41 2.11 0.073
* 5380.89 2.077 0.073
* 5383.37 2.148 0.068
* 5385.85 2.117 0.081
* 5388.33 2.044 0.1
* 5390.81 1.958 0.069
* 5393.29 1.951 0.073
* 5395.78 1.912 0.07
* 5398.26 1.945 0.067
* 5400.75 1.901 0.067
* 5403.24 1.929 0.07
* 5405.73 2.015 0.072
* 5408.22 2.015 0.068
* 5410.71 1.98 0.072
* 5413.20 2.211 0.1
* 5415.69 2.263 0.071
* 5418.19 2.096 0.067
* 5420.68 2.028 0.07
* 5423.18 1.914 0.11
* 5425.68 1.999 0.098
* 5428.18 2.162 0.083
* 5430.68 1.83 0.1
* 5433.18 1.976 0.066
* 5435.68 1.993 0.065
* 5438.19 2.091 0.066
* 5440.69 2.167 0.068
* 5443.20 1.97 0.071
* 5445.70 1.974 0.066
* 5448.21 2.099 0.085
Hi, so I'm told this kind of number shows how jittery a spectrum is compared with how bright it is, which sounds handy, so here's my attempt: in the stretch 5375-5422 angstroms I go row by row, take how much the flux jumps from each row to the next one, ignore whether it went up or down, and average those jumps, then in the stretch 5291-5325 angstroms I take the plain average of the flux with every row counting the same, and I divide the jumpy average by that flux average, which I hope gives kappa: 0.031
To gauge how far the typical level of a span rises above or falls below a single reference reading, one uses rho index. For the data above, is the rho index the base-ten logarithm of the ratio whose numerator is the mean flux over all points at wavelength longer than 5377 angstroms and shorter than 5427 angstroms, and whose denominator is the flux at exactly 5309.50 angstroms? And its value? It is -0.029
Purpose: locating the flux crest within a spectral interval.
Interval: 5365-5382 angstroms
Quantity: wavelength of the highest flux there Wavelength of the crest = 5378.41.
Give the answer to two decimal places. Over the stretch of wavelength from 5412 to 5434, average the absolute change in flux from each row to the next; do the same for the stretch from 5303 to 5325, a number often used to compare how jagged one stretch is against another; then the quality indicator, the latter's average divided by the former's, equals 0.37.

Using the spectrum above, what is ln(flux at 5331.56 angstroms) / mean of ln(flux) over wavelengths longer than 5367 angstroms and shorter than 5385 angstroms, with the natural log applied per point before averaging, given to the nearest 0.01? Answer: 0.98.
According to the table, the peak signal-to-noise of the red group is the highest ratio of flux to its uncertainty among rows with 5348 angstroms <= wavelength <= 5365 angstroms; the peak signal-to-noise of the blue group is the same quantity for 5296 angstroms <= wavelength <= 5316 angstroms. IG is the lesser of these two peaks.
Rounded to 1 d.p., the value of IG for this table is 31.0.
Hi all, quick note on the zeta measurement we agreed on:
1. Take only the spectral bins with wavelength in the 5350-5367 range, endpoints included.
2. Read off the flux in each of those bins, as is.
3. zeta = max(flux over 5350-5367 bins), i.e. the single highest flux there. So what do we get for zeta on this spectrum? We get 2.286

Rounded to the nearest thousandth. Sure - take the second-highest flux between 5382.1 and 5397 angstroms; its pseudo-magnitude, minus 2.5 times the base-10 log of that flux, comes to -0.814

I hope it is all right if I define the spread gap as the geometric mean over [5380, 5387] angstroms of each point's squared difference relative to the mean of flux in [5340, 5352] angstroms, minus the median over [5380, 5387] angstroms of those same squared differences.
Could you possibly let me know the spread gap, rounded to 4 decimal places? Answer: -0.0013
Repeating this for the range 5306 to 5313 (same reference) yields -0.0018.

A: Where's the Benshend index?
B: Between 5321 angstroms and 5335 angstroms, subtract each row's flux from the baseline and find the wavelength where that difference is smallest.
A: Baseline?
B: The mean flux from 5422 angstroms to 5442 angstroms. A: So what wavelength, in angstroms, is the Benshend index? 5334.01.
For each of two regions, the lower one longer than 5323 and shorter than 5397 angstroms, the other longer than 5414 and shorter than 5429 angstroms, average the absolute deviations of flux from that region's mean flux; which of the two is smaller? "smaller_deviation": 0.075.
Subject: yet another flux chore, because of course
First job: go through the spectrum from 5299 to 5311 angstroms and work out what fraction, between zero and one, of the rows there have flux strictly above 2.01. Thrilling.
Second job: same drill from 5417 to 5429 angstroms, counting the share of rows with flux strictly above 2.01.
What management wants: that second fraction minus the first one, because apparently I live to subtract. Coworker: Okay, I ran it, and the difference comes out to -0.40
